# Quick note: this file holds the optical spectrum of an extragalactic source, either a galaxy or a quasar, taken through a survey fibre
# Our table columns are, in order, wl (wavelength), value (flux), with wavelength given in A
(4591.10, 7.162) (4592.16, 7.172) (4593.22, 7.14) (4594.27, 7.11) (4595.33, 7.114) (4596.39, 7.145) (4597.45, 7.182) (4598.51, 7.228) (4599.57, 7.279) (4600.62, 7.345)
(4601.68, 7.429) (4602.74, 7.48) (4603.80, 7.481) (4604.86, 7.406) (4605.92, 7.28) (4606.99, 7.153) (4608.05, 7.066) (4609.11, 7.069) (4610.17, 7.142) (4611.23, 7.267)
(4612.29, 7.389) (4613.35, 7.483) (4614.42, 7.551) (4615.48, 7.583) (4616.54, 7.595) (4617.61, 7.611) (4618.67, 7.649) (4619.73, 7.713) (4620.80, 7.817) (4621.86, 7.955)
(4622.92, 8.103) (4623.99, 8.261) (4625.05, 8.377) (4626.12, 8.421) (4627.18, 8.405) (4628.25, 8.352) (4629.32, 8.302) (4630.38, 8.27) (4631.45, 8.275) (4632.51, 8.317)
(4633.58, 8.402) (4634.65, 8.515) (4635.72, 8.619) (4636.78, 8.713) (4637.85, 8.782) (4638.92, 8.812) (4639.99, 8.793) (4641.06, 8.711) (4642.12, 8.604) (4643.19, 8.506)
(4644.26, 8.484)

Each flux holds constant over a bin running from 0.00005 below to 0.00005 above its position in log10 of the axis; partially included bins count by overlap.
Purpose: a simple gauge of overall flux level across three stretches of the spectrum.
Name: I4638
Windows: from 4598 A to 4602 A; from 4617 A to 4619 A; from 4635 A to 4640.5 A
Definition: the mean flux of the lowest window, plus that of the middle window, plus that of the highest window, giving 23.7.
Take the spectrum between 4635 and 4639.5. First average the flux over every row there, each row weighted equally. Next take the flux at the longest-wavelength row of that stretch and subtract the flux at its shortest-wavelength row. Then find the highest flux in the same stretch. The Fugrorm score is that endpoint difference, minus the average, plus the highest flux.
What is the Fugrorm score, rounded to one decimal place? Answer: 0.3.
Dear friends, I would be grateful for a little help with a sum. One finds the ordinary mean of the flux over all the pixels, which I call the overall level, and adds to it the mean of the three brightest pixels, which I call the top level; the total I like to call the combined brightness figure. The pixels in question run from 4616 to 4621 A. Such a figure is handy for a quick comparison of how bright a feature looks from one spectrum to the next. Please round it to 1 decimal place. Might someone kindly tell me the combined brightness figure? 15.4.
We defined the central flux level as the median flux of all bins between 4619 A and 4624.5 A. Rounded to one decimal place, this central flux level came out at 8.0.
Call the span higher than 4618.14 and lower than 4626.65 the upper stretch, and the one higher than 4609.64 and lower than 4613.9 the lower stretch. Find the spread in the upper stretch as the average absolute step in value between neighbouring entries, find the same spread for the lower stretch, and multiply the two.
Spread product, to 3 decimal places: 0.013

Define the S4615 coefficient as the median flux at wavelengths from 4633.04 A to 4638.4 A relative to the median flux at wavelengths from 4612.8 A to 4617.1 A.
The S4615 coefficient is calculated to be 1.14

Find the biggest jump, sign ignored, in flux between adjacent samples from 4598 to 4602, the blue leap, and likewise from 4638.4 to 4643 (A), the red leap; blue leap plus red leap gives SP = 0.19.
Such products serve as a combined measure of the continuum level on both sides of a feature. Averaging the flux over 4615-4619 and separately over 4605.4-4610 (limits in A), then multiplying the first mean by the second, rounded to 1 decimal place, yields 54.3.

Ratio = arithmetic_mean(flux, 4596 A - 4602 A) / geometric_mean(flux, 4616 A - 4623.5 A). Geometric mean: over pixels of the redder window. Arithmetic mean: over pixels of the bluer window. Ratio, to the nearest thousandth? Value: 0.935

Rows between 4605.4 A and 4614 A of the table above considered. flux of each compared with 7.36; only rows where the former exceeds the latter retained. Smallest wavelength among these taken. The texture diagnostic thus 4612.29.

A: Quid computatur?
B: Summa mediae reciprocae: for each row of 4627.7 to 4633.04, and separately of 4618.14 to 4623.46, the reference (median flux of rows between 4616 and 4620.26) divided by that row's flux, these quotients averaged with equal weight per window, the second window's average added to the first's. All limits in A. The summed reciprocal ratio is 1.89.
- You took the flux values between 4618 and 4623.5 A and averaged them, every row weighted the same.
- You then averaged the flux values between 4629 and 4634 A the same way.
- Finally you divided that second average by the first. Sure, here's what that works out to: 1.06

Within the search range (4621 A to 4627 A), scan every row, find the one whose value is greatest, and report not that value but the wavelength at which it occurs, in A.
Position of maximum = 4626.12 A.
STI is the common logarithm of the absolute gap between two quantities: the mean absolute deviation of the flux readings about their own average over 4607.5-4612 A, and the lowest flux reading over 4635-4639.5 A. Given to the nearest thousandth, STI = 0.932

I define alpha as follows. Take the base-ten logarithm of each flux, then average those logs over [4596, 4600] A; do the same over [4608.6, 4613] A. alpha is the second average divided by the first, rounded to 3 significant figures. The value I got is 1.00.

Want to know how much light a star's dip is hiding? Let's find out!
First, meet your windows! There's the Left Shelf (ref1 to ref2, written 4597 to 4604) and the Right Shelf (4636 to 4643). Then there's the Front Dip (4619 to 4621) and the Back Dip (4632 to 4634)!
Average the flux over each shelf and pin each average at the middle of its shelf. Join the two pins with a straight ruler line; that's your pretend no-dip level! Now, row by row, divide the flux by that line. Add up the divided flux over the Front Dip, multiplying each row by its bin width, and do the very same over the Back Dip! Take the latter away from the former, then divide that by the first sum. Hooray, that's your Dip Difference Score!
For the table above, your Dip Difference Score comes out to -0.02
